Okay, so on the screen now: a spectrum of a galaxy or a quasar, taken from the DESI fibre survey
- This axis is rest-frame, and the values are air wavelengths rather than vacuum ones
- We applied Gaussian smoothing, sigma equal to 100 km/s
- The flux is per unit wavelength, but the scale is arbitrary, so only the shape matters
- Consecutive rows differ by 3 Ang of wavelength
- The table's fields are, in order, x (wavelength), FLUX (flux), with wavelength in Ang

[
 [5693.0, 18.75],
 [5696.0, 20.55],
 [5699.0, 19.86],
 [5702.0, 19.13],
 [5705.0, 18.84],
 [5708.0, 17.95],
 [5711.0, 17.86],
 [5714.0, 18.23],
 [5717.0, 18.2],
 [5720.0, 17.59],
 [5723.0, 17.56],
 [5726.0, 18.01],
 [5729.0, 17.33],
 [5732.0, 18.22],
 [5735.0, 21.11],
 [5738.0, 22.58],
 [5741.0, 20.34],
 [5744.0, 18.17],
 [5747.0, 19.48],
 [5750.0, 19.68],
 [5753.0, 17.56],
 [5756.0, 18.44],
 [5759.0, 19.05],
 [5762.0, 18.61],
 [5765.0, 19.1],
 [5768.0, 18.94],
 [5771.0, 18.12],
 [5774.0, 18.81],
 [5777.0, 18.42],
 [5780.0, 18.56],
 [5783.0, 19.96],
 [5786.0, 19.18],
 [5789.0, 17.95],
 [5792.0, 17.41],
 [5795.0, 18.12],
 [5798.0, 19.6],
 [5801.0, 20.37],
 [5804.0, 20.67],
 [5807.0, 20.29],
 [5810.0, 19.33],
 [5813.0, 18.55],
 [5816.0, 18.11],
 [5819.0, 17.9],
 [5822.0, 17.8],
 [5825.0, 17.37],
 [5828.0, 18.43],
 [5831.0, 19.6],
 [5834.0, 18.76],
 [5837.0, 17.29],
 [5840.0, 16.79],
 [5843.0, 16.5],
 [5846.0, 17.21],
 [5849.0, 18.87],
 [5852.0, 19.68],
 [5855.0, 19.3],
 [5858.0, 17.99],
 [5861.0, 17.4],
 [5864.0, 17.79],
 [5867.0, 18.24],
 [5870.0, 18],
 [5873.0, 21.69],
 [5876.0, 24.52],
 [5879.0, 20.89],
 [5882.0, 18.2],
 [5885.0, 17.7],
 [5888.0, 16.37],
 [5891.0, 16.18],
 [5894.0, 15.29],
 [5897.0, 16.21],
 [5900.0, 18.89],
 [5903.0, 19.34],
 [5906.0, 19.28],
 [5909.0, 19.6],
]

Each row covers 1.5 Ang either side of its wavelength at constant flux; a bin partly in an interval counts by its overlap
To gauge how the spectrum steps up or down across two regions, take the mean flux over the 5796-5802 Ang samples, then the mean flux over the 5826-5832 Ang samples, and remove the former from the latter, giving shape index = -1.0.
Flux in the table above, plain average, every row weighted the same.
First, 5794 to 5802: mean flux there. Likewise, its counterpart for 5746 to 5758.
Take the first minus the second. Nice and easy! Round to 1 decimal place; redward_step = 0.6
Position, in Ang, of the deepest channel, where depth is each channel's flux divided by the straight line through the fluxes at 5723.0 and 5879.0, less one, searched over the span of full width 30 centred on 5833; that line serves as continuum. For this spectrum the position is 5843.0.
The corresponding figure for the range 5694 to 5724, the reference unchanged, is 5723.0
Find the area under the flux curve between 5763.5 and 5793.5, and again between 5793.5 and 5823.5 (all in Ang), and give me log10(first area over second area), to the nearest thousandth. -0.010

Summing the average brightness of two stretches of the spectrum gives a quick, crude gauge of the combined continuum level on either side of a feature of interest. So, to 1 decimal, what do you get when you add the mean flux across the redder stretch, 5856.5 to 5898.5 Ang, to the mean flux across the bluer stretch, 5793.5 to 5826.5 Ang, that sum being 37.2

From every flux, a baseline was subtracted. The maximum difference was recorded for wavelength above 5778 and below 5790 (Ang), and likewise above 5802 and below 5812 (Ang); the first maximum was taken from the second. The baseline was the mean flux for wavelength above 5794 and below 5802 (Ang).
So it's 0.7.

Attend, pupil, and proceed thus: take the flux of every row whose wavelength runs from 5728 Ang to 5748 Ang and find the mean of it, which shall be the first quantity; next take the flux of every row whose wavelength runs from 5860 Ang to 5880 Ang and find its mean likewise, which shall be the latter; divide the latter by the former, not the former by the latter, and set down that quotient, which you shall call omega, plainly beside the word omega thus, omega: 1.01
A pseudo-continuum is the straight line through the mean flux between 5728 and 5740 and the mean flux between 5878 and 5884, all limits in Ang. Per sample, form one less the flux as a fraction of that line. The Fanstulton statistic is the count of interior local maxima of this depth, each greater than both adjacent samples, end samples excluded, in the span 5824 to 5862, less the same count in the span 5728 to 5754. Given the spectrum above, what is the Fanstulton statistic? 0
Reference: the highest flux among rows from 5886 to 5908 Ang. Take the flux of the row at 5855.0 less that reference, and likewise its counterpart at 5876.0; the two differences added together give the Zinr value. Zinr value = 5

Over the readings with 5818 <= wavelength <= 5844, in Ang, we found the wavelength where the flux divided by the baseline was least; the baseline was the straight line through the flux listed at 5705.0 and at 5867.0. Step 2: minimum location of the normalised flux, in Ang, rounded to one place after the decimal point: 5843.0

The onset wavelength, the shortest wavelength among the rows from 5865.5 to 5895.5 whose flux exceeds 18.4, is 5873.0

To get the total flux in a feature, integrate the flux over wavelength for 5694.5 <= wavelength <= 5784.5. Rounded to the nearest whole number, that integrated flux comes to 1699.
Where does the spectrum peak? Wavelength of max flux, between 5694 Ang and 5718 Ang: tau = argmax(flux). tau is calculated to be 5696.0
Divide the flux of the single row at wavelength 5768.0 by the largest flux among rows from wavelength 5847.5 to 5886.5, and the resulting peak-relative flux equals 0.77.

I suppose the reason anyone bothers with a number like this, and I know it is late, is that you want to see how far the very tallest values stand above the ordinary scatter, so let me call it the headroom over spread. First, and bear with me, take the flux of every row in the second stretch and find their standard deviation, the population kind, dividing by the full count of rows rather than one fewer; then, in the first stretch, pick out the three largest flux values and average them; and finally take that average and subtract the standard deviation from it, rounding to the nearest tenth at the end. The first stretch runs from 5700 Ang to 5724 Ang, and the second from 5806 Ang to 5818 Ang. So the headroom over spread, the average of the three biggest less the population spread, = 17.9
